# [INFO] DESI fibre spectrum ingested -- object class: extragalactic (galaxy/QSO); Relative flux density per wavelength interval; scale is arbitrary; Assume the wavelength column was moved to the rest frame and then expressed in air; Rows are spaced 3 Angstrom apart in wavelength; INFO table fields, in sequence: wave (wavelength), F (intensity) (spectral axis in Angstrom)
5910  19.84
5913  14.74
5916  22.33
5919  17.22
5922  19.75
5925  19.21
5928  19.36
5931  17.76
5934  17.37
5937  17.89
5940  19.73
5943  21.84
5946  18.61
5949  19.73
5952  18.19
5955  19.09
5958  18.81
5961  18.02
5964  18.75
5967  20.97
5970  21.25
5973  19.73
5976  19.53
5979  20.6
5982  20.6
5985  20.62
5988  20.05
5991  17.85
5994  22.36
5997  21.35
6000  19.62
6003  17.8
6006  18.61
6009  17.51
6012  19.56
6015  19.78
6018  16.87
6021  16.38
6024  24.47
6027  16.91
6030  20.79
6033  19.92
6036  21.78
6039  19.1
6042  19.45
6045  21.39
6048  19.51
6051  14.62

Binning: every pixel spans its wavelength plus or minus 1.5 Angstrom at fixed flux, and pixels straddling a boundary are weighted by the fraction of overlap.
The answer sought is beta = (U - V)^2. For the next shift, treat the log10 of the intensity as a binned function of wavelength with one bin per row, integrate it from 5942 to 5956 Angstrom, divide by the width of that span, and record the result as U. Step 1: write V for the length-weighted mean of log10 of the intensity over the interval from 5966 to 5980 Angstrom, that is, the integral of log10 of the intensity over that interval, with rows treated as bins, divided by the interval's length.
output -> 0.0005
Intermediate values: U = 1.29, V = 1.31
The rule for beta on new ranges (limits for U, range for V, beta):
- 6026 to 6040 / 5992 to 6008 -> 0.0000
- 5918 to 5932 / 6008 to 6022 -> 0.0003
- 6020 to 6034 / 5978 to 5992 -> 0.0001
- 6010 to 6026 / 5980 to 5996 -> 0.0007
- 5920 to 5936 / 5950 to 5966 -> 0.0000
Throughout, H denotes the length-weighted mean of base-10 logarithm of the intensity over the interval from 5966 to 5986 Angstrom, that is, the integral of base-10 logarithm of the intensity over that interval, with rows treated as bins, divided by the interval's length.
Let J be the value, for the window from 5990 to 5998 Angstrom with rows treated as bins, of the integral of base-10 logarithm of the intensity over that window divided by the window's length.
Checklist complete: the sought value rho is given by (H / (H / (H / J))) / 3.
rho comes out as 0.333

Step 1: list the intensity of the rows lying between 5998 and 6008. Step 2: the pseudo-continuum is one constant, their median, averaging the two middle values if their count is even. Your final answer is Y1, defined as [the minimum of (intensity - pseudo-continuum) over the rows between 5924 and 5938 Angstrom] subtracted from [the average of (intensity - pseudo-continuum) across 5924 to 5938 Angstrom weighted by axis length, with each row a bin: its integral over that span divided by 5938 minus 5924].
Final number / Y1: 0.9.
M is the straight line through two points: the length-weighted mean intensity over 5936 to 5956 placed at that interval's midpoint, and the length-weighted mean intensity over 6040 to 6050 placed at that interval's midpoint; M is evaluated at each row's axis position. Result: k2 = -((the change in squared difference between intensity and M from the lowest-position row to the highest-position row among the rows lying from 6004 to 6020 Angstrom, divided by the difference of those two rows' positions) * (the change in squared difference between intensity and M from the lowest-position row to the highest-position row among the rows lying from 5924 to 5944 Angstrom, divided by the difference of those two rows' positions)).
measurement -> -0.20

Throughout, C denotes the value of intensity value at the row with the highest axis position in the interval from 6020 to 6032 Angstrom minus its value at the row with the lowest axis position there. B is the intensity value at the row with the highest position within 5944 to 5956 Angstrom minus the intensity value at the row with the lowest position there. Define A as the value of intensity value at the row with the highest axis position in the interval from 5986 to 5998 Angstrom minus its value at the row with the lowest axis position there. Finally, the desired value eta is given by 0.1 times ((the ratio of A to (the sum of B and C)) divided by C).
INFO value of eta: 0.01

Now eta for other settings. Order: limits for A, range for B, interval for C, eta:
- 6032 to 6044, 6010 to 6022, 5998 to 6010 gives 0.00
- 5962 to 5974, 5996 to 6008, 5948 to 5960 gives 0.03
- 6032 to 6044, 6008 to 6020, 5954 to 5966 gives -0.14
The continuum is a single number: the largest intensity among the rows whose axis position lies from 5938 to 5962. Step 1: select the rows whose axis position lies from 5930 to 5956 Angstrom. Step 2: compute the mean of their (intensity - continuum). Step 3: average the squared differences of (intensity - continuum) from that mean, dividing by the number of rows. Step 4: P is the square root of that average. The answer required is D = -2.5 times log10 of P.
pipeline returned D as -0.29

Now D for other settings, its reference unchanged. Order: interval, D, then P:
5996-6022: -0.45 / 1.5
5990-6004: -0.66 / 1.8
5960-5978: -0.14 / 1.1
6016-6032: -1.24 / 3.1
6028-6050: 0.04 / 1.0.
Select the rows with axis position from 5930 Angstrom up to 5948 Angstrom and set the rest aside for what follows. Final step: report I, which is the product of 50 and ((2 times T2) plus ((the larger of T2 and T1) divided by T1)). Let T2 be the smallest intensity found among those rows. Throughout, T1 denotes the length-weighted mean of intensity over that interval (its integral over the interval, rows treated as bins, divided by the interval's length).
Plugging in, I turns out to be 1787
